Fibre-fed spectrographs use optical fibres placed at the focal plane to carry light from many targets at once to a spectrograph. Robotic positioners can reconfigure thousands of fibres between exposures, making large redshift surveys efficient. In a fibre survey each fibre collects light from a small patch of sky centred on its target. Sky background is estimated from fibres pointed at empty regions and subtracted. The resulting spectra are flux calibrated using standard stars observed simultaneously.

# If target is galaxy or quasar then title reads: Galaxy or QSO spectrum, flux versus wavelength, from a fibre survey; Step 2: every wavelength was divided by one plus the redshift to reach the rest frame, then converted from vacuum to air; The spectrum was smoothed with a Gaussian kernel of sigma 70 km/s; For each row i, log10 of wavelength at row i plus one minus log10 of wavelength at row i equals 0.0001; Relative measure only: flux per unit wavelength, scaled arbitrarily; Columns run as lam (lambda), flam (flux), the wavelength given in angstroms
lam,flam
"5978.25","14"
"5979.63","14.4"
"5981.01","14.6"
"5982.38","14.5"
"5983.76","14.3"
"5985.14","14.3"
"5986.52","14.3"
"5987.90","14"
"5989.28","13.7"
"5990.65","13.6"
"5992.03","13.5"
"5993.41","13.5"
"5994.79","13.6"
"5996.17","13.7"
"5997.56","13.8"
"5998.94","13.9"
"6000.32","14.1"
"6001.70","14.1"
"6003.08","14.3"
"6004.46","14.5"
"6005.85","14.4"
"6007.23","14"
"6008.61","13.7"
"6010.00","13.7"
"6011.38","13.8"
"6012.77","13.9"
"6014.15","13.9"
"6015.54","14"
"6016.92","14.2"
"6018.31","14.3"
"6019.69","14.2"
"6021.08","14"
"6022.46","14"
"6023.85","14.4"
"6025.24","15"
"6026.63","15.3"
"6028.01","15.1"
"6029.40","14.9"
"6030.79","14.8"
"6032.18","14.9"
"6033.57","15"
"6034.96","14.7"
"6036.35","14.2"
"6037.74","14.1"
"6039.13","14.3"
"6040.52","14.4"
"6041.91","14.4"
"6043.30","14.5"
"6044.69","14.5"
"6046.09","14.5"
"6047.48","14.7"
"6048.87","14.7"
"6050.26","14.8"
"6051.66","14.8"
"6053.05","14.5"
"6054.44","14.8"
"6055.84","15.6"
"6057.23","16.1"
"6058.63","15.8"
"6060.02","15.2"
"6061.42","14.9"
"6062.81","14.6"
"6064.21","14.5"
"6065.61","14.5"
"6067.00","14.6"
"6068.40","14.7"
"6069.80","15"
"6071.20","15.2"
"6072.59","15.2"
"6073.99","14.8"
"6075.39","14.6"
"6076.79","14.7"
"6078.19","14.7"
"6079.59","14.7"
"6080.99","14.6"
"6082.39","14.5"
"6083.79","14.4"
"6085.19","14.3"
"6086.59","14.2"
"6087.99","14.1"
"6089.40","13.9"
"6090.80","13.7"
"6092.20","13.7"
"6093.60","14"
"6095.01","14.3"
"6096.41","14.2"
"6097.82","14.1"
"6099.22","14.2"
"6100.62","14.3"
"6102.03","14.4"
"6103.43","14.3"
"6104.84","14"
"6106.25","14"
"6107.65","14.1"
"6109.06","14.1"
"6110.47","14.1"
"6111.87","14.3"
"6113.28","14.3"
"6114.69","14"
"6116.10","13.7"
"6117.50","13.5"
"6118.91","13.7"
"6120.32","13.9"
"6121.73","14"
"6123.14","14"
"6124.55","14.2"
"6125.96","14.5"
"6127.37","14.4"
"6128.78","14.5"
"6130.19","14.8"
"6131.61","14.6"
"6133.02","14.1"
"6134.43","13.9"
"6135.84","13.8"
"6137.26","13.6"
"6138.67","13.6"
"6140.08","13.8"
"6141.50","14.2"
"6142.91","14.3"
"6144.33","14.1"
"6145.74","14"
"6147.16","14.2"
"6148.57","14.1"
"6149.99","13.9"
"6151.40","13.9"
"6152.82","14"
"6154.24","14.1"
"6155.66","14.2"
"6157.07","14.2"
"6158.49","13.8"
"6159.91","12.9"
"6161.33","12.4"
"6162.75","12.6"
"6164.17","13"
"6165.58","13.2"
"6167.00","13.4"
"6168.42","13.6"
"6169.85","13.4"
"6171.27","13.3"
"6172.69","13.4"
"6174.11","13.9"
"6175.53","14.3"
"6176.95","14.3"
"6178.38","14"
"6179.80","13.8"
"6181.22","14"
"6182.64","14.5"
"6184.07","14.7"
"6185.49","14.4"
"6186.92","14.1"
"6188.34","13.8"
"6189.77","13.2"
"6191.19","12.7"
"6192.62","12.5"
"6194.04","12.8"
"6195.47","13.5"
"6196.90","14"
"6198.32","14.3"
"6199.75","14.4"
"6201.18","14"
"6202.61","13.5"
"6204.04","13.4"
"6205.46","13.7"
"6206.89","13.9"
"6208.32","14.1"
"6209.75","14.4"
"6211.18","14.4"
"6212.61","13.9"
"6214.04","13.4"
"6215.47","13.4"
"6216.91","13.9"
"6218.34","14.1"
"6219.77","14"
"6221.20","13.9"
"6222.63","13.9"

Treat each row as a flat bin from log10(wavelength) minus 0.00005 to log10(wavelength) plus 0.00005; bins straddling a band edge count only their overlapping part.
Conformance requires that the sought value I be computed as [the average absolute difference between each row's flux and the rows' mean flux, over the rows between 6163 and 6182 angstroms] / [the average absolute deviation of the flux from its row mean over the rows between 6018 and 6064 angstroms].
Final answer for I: 1.0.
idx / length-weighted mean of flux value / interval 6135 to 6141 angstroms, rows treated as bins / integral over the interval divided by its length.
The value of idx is 13.7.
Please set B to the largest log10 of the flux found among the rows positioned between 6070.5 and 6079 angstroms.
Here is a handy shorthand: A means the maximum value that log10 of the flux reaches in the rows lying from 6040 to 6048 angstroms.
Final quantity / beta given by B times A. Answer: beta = 1.38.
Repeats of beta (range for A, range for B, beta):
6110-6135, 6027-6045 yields 1.38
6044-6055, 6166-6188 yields 1.37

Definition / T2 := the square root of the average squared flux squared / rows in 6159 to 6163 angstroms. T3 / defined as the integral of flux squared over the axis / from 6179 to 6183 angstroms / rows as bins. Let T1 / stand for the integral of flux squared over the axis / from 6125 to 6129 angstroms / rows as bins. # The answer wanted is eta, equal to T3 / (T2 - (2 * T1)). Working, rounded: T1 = 835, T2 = 160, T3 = 793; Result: -0.53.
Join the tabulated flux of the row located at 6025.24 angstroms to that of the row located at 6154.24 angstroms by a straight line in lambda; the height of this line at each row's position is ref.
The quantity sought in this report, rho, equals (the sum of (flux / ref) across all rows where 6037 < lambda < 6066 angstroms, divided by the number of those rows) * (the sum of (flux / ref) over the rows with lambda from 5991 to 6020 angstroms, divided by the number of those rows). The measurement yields 0.920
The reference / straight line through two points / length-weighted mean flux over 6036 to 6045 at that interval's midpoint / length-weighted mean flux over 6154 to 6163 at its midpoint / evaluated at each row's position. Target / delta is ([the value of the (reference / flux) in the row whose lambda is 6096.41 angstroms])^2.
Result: 0.96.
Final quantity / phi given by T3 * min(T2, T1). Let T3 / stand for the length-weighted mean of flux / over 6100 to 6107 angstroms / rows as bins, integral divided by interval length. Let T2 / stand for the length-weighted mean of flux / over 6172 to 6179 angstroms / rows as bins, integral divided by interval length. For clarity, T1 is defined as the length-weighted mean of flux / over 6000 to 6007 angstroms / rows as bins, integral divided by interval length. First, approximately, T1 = 14.3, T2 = 14.0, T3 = 14.2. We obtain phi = 198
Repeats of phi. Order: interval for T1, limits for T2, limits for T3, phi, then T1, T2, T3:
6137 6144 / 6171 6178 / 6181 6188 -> 199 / 13.9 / 13.9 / 14.3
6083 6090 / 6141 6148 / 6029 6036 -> 210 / 14.2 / 14.2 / 14.8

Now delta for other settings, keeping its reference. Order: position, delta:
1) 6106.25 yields 0.98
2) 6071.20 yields 0.86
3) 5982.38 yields 1.04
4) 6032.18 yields 0.94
